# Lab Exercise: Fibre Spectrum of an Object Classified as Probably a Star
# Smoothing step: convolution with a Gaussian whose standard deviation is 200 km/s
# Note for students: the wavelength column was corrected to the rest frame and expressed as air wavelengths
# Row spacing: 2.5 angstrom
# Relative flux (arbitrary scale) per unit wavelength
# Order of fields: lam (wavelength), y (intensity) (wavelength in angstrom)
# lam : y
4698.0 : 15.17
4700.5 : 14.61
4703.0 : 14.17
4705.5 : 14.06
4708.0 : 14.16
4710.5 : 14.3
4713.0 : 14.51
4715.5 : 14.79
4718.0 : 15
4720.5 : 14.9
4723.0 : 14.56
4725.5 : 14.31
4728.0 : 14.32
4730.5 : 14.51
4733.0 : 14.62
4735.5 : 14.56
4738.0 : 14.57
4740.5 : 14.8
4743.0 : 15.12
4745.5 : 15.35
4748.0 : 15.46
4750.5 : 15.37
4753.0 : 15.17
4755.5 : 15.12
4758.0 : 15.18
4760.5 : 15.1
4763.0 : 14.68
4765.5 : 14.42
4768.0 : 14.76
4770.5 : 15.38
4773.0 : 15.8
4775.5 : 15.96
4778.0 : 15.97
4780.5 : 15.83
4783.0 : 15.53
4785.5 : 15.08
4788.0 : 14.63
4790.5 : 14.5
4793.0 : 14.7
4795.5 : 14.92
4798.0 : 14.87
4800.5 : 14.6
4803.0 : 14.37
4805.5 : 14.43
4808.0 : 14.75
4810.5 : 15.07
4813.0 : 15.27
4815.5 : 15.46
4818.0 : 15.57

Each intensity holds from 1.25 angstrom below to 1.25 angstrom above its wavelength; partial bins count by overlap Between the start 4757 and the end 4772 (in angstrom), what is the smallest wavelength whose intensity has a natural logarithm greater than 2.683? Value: 4758.0 angstrom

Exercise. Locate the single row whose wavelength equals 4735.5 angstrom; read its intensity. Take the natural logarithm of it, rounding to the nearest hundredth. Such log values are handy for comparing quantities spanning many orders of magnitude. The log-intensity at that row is 2.68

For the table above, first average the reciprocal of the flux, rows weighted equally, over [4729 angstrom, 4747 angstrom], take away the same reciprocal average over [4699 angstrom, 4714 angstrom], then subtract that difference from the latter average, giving 0.072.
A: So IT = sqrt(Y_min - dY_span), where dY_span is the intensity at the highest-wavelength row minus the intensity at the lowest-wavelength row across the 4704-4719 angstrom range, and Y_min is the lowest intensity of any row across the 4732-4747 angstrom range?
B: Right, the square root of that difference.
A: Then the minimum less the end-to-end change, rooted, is 3.69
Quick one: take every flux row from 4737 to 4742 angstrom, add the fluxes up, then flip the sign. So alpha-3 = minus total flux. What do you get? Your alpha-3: -29.4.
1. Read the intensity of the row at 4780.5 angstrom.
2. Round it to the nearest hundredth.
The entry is 15.83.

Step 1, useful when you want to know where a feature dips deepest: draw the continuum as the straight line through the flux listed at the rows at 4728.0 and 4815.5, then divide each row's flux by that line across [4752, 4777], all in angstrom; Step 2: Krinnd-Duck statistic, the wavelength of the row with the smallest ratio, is 4765.5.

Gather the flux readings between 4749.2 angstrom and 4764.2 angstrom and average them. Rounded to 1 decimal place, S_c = 15.1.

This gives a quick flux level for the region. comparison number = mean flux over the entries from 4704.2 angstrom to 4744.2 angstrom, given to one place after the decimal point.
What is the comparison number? 14.6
